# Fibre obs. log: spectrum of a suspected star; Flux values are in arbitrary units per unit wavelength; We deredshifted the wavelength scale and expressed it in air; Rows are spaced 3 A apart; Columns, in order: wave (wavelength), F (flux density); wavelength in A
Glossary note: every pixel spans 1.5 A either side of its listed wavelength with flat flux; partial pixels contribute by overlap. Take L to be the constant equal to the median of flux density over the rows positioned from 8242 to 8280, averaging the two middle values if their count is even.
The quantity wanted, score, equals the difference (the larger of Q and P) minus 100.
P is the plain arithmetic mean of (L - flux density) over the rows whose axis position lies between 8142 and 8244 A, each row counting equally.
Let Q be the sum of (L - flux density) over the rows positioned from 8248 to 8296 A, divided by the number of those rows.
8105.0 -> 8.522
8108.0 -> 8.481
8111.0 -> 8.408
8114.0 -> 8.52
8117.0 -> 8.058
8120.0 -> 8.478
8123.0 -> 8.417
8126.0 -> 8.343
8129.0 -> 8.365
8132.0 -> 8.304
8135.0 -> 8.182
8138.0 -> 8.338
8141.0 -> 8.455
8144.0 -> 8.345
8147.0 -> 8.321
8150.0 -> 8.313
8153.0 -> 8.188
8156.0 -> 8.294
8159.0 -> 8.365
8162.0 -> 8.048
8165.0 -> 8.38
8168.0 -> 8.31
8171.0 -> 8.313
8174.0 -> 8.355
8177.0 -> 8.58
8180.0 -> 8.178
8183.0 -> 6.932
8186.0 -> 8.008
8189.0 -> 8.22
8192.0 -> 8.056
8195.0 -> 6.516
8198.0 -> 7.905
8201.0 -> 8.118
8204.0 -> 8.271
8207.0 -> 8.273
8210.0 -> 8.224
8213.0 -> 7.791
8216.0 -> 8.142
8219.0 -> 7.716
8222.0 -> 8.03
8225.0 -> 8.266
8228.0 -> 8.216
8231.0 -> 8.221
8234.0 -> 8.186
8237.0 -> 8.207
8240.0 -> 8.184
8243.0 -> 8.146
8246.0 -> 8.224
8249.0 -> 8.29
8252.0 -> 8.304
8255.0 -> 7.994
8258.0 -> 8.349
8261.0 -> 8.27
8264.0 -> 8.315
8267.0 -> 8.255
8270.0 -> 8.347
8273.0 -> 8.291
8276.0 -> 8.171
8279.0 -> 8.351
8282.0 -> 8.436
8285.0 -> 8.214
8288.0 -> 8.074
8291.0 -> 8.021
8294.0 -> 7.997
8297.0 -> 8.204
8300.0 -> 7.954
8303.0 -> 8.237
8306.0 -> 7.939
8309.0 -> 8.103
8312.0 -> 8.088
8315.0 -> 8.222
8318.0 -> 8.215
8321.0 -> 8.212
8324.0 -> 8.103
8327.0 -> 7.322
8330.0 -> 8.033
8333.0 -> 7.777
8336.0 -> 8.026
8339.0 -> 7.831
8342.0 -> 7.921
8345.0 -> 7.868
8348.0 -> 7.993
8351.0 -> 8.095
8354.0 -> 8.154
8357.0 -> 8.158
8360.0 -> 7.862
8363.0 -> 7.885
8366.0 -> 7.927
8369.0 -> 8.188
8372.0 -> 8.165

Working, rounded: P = 0.18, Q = 0.06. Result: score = -99.8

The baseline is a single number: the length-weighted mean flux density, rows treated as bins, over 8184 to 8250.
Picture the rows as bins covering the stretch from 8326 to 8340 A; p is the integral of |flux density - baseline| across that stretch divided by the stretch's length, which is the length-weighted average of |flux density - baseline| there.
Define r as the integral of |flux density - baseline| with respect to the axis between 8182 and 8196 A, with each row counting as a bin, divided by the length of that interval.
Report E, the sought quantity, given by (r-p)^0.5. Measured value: 0.54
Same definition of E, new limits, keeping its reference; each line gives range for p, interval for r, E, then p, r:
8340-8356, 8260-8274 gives 0.38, 0.11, 0.25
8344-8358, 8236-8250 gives 0.26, 0.10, 0.16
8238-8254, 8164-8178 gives 0.40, 0.18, 0.34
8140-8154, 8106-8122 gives 0.26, 0.28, 0.35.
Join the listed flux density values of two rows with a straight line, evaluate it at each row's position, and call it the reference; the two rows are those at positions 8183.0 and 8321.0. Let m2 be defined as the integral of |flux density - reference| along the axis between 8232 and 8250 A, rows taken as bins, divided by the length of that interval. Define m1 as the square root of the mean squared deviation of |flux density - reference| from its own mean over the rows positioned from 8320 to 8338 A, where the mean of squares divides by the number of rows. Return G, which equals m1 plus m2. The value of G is 1.0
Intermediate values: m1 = 0.31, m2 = 0.7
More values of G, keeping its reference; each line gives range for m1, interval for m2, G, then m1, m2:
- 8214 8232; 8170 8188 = 1.3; 0.17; 1.2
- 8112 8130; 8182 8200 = 1.0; 0.16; 0.8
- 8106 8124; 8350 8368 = 0.7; 0.17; 0.5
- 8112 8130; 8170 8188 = 1.3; 0.16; 1.2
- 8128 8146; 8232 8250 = 0.8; 0.08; 0.7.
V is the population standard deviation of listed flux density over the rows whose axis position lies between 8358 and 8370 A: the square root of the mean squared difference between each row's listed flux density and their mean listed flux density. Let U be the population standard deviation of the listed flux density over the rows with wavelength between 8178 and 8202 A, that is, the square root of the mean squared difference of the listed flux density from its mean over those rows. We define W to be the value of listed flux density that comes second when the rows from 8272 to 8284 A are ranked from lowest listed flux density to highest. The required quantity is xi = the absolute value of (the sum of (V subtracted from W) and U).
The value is 8.76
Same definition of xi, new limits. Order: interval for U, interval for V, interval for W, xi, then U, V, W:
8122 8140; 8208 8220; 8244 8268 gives 8.08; 0.07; 0.218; 8.224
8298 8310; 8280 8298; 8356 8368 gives 7.86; 0.12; 0.150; 7.885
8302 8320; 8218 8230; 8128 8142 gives 8.19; 0.10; 0.216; 8.304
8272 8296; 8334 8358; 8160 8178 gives 8.34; 0.15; 0.117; 8.31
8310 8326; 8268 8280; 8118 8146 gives 8.29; 0.06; 0.073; 8.304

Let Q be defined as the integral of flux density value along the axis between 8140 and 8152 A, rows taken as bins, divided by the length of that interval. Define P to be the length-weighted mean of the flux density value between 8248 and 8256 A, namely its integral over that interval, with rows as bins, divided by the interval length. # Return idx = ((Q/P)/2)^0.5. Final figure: 0.713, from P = 8.20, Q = 8.35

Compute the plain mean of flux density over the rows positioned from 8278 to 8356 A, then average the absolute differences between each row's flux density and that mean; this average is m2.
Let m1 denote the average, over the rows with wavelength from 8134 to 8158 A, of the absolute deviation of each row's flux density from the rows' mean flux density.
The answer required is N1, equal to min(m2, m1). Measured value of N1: 0.062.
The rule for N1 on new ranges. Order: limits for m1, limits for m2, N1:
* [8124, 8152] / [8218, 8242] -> 0.044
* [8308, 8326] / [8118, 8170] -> 0.059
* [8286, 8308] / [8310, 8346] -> 0.095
